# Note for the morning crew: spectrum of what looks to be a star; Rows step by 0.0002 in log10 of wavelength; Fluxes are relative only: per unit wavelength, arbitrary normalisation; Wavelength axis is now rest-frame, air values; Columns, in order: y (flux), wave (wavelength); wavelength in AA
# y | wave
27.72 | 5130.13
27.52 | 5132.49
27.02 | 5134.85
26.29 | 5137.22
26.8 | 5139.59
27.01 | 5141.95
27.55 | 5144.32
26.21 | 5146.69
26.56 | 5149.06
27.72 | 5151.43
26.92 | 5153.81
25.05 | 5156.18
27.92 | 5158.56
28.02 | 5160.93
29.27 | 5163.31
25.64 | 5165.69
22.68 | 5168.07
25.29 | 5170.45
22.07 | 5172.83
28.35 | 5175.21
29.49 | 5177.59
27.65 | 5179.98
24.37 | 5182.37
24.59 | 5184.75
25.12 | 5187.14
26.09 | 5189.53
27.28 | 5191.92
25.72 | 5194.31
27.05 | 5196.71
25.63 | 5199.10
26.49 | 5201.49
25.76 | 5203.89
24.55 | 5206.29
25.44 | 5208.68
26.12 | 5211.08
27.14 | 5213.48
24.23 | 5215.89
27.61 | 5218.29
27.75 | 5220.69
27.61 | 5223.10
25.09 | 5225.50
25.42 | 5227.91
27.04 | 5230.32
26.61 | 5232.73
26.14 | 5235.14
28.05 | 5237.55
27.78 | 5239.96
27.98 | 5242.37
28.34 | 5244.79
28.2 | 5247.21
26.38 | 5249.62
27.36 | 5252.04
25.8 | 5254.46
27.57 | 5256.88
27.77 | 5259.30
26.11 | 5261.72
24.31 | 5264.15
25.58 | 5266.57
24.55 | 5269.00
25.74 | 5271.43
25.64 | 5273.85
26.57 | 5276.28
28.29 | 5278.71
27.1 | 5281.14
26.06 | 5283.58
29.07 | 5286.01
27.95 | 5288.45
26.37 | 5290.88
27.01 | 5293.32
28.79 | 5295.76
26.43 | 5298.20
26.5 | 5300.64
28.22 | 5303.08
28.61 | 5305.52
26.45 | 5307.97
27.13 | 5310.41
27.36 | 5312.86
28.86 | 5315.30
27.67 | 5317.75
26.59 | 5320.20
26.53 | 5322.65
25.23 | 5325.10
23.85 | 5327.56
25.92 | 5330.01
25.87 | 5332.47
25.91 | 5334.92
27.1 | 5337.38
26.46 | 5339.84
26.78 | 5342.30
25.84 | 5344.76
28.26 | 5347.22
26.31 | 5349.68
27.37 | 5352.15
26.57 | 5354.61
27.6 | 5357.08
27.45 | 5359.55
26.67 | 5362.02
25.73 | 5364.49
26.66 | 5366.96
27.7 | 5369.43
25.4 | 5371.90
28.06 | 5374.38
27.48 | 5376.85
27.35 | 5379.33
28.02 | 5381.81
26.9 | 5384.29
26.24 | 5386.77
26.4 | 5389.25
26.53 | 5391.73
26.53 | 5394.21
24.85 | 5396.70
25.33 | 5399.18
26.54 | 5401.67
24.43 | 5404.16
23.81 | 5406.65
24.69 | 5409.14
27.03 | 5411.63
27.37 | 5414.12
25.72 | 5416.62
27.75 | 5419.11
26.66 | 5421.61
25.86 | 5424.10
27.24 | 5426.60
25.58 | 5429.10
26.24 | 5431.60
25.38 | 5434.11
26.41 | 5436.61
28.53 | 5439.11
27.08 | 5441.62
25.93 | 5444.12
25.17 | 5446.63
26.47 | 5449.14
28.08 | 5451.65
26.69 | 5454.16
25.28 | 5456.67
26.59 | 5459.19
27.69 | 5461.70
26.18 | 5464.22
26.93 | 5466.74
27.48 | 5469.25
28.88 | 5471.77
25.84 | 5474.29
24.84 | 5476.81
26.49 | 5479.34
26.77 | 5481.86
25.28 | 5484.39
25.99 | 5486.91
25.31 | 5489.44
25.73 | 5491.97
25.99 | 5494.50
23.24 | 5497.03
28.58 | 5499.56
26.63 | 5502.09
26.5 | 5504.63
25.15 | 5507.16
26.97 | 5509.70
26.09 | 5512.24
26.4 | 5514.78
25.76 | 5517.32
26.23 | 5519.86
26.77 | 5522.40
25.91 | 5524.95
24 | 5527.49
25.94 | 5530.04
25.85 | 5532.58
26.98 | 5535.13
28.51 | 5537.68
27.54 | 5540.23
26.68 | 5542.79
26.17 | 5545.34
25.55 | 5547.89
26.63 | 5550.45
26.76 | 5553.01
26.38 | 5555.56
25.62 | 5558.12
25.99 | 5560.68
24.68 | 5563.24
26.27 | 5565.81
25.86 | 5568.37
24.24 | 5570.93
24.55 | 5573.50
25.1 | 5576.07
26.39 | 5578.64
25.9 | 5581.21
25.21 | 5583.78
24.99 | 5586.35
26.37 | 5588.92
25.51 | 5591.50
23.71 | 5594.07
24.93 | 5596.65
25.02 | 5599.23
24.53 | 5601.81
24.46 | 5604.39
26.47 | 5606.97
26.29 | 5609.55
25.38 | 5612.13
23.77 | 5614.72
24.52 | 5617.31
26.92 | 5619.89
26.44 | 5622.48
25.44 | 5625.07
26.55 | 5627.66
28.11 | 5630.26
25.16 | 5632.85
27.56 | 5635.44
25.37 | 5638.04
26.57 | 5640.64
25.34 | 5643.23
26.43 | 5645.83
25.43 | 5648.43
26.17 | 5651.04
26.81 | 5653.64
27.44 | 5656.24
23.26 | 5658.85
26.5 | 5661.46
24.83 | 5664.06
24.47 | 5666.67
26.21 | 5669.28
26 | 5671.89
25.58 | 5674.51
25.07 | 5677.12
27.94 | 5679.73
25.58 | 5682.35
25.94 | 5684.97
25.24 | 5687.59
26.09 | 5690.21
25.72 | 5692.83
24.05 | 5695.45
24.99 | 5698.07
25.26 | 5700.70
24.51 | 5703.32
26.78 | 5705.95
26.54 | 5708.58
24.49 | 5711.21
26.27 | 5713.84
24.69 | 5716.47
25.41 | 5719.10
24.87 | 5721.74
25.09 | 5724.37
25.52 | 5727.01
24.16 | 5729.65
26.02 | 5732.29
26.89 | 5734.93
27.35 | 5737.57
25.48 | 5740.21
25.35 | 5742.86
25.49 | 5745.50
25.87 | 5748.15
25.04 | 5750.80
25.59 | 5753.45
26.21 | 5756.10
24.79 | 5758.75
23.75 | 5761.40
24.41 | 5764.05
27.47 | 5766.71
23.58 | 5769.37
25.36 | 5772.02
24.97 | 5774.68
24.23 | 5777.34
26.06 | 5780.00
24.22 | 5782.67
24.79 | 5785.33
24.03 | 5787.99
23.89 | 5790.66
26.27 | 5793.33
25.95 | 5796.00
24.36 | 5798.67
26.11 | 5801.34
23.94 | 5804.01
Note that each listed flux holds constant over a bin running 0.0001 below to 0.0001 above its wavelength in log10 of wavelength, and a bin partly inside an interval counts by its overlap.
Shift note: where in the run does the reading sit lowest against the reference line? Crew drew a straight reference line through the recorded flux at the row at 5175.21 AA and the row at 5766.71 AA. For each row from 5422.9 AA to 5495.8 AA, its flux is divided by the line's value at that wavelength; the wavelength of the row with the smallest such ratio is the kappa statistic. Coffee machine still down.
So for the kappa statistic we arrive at 5476.81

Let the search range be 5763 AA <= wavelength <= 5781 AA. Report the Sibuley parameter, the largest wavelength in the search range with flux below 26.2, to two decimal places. 5780.00 AA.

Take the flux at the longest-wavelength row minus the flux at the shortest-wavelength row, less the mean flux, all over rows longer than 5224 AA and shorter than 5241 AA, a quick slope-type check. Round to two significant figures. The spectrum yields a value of -24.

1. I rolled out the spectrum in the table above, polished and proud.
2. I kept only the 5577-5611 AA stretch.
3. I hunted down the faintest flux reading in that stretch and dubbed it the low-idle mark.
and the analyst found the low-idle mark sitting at 23.71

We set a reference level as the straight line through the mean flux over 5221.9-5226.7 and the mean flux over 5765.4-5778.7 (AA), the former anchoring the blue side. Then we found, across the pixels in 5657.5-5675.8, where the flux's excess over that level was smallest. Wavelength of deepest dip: 5658.85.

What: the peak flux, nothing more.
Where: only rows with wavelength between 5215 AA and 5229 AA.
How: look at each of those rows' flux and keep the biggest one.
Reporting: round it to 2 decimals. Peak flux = 27.75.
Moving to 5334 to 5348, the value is 28.26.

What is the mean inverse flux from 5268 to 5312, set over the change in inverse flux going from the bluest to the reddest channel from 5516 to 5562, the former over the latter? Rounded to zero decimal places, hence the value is -108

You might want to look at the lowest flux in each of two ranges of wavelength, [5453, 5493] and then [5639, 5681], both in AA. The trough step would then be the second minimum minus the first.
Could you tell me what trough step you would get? -1.6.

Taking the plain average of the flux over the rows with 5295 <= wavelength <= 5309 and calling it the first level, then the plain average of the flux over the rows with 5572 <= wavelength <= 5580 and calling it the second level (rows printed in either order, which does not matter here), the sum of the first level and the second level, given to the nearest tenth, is 52.8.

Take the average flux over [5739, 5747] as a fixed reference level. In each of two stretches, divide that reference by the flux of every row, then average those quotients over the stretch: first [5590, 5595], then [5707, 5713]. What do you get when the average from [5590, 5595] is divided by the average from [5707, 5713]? 1.04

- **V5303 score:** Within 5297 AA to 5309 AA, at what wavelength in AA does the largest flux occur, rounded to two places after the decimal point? 5305.52 AA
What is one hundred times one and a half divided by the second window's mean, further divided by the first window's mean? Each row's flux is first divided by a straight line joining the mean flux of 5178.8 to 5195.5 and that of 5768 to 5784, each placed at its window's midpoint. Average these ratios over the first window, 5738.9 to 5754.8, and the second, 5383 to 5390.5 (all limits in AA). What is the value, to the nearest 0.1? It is 140.2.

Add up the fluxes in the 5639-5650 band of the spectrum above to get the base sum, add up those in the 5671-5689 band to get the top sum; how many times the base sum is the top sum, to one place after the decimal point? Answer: 1.7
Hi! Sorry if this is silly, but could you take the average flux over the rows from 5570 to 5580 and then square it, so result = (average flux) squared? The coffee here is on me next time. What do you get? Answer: 629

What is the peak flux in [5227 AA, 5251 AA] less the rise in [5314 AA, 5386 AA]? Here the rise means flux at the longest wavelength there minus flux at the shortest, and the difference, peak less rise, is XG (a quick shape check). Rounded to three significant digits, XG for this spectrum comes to 30.3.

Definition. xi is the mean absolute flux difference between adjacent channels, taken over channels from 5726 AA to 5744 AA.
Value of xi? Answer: 1.1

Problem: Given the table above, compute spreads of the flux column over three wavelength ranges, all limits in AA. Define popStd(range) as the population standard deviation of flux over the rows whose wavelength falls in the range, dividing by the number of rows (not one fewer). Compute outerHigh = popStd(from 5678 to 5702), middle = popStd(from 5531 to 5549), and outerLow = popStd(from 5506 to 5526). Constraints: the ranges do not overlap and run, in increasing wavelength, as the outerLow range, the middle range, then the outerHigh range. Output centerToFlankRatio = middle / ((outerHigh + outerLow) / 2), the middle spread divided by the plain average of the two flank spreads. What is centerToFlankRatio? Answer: 1.2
